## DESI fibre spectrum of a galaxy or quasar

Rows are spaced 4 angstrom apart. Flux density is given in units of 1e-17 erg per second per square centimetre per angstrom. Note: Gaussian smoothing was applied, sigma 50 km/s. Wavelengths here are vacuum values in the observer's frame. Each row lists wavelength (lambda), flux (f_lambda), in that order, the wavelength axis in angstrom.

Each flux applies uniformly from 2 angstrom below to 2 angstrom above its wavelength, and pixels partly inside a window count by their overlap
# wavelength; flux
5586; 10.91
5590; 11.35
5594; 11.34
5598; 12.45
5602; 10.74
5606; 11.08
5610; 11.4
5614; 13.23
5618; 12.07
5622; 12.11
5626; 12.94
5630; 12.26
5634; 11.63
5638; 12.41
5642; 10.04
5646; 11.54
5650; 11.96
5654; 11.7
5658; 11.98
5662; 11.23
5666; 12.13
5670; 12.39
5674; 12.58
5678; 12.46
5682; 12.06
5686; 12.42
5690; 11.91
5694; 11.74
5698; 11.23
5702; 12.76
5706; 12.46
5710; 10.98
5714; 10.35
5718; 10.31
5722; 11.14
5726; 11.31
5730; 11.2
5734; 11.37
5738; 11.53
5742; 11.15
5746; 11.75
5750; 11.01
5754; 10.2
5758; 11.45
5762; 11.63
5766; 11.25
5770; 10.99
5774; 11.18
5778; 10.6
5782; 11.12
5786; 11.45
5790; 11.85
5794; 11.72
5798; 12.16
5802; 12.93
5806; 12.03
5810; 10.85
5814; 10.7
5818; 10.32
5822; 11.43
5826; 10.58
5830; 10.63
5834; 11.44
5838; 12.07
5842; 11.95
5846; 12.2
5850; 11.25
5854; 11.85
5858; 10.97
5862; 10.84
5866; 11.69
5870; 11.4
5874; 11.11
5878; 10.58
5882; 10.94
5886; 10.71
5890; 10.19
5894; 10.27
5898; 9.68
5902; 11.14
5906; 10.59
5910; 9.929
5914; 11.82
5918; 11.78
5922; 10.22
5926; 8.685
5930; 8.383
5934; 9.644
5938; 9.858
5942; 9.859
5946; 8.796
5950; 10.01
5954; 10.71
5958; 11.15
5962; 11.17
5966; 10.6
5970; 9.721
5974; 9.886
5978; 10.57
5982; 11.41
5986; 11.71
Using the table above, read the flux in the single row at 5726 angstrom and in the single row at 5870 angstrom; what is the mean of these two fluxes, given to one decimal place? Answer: 11.4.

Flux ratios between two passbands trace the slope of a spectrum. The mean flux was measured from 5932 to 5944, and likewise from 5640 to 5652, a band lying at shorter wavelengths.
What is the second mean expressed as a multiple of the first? 1.14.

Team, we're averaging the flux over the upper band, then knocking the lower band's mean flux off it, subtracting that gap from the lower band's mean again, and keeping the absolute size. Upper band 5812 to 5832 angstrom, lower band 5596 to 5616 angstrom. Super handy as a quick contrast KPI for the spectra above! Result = 12.8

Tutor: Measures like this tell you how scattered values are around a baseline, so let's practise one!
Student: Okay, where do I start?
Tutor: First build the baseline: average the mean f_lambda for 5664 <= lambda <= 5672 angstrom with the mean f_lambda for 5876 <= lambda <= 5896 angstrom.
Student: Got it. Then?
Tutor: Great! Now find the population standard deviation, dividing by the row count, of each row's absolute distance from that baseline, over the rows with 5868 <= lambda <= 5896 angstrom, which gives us 0.407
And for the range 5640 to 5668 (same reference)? 0.390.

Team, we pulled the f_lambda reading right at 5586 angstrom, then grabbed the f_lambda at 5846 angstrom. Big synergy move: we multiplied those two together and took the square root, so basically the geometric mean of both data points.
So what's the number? 11.5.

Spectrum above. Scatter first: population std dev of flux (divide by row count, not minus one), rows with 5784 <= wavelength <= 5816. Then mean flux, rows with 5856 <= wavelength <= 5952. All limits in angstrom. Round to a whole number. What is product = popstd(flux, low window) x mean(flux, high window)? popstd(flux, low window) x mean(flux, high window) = 7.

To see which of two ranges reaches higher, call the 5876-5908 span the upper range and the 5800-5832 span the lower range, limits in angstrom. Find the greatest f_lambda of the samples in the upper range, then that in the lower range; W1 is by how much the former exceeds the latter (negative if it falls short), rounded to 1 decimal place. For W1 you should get -1.8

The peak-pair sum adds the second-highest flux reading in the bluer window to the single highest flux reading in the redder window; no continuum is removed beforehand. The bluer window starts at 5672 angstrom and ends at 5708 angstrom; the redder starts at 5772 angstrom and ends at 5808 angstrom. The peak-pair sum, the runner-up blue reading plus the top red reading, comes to 25.5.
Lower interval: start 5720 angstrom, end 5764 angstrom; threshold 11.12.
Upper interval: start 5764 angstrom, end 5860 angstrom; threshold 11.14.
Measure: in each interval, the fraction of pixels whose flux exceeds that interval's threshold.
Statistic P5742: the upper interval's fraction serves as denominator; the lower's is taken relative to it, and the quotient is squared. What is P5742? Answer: 1.7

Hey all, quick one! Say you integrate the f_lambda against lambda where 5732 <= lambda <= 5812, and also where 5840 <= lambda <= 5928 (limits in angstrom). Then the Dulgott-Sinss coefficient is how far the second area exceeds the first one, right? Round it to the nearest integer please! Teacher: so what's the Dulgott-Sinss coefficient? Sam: 46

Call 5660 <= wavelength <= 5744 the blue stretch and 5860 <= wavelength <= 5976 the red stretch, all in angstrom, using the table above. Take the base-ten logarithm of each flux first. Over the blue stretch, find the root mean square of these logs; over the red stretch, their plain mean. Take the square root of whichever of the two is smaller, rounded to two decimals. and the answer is 1.01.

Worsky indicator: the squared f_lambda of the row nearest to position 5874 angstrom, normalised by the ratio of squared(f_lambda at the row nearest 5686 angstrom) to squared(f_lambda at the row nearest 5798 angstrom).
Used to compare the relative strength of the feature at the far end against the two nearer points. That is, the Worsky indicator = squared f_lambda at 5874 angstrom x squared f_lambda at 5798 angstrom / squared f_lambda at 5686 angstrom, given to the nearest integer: 118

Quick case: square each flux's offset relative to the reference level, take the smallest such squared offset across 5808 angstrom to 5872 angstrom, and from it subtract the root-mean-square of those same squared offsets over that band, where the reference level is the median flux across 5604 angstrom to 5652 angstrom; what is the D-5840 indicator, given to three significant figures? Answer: -1.24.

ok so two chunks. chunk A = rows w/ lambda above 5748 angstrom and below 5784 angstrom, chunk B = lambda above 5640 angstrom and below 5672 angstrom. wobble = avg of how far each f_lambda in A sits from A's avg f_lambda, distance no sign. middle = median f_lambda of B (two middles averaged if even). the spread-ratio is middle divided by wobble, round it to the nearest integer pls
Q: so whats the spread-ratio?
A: 38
